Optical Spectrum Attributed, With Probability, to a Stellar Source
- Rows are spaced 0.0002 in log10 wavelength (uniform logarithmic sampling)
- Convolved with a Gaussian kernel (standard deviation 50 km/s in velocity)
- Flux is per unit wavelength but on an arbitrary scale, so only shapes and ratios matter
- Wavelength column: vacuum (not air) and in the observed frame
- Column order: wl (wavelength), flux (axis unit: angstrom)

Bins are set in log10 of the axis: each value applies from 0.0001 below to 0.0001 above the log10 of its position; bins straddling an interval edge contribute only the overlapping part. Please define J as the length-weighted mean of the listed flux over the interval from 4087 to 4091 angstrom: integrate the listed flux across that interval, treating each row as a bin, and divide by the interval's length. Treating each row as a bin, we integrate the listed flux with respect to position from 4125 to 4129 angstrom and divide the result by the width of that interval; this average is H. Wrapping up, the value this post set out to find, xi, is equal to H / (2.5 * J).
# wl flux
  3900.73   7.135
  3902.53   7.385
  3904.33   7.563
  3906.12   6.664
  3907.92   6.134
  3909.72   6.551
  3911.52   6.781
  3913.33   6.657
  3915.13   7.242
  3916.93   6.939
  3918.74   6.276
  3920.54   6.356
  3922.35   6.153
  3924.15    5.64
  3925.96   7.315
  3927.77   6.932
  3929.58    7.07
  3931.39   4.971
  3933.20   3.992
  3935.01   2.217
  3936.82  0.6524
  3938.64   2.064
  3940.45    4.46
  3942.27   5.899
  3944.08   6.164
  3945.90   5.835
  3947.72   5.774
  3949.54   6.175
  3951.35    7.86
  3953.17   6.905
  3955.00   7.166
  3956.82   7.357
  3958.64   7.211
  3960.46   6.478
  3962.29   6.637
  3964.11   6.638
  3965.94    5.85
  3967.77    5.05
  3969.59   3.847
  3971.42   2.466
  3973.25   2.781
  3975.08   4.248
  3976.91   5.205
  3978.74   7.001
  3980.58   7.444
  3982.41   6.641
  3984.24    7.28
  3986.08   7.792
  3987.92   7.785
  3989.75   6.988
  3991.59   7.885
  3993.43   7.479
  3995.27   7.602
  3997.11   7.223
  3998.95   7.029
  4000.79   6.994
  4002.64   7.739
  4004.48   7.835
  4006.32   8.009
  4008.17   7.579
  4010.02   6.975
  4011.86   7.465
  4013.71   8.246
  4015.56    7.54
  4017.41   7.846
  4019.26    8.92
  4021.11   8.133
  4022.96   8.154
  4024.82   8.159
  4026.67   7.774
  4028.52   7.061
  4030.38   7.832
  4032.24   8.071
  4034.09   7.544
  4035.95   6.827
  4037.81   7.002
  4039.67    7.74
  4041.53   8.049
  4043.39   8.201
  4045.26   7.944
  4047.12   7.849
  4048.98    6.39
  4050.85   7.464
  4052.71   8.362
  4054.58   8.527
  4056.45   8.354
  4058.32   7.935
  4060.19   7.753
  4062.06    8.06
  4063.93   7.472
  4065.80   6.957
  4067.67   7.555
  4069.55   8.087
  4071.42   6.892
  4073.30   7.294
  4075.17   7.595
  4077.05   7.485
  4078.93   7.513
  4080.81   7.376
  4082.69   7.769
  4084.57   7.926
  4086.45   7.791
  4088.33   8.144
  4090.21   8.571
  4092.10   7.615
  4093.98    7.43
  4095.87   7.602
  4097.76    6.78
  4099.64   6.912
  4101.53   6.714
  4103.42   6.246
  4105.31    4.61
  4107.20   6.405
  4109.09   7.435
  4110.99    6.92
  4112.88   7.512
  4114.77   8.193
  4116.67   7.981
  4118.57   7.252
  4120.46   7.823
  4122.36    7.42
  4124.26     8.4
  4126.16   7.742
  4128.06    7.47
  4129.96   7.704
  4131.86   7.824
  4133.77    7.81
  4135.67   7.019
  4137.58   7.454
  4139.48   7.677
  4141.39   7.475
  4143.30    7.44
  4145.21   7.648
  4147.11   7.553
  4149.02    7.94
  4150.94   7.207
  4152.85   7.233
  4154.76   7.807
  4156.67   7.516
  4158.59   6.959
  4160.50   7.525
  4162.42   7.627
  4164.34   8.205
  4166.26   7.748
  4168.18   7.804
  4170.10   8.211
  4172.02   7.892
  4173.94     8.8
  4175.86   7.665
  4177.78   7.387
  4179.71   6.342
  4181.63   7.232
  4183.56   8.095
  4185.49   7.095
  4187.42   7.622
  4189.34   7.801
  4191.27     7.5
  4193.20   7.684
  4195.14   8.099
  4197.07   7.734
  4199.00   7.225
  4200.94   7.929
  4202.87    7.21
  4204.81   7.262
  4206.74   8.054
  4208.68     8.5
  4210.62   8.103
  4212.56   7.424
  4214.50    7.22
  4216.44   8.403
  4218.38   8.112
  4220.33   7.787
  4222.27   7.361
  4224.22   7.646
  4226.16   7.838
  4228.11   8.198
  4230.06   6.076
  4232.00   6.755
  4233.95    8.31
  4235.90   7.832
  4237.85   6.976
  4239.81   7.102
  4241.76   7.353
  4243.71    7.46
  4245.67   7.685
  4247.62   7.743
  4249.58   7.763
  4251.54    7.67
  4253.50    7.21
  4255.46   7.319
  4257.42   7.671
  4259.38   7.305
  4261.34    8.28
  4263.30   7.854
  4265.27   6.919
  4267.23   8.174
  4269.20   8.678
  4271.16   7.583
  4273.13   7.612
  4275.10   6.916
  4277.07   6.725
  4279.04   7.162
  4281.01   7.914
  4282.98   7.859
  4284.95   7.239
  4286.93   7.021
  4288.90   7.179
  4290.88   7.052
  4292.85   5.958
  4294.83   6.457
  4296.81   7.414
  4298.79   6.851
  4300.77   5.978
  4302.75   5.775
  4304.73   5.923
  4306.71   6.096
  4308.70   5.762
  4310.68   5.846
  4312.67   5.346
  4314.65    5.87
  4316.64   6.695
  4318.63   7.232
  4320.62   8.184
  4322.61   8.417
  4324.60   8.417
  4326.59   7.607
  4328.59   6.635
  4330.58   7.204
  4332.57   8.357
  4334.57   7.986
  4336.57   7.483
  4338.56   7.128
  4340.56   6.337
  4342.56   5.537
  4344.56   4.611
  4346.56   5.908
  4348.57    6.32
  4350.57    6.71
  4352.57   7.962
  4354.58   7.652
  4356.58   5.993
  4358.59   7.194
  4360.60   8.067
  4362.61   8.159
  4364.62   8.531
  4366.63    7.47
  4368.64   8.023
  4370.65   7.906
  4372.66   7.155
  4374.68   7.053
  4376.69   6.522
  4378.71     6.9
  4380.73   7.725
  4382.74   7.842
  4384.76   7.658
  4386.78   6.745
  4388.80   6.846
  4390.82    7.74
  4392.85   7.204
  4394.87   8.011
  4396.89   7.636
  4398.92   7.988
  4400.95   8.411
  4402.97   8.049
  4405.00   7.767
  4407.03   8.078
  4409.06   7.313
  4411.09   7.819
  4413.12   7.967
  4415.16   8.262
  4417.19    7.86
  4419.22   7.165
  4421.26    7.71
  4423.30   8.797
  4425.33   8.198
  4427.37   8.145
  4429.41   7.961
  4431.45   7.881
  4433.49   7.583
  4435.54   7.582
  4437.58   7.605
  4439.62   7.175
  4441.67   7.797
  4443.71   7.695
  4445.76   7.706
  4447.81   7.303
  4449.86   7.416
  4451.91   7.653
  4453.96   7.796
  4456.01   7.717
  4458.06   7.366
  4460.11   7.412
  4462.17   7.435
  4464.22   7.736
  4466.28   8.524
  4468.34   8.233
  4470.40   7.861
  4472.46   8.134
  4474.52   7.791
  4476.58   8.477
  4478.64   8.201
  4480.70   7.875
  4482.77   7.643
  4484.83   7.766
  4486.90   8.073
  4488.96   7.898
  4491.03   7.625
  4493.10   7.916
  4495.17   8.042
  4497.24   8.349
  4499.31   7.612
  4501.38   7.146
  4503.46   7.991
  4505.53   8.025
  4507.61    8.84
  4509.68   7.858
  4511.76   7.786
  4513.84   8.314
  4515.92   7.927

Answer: 0.37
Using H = 7.6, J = 8.3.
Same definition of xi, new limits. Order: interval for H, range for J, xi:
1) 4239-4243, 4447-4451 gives 0.39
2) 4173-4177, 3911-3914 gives 0.49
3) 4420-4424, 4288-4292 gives 0.46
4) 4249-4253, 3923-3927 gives 0.47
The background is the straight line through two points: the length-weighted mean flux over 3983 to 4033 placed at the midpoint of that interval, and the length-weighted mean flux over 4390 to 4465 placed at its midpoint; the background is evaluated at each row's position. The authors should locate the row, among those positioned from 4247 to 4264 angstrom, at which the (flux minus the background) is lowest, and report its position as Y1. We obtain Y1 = 4253.50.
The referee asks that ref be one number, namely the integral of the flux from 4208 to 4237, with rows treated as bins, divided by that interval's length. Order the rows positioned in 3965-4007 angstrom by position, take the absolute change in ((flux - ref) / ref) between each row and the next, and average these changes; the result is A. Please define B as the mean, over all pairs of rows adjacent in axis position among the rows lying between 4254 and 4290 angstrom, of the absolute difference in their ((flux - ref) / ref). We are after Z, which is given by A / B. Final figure 1.2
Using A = 0.08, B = 0.069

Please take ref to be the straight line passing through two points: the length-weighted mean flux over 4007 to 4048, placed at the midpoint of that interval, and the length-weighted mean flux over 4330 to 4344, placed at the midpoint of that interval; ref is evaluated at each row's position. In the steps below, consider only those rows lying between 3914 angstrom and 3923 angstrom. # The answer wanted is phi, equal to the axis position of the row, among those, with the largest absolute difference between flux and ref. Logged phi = 3922.35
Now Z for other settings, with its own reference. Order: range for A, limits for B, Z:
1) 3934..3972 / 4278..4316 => 1.8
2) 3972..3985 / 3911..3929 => 2.0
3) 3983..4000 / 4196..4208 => 0.7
